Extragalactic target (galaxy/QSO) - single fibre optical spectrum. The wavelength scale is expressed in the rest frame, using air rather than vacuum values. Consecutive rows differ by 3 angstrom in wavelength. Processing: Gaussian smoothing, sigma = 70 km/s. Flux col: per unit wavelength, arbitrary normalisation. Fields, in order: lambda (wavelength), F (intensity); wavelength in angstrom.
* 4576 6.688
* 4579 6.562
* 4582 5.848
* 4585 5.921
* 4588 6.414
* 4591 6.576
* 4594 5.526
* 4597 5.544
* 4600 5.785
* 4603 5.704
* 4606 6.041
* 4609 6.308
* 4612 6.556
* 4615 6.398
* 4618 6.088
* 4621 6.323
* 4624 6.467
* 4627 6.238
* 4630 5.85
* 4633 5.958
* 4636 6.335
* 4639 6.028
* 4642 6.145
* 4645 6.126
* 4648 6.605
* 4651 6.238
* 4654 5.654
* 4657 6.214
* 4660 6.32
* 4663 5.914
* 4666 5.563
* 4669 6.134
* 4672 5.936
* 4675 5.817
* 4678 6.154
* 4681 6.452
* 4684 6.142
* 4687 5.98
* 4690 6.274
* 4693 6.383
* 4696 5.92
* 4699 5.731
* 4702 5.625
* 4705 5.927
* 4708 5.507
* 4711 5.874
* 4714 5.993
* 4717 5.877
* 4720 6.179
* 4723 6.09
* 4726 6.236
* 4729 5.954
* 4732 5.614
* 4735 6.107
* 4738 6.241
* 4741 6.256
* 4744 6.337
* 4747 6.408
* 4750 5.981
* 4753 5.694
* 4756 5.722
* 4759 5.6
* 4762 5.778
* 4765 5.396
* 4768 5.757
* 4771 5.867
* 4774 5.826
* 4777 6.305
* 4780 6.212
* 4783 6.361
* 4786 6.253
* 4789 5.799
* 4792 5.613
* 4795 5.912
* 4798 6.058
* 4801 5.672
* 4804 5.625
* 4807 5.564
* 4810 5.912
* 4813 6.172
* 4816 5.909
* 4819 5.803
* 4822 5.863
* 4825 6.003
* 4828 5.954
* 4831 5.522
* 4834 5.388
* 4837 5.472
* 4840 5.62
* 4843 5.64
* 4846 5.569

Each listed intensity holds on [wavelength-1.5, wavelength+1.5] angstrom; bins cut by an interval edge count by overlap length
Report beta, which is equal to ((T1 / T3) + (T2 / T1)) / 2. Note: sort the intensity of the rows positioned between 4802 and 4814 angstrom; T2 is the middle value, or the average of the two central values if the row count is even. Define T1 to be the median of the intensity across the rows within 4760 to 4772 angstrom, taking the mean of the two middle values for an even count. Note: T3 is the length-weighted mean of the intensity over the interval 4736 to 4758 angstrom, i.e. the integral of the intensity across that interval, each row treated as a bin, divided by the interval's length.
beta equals 0.97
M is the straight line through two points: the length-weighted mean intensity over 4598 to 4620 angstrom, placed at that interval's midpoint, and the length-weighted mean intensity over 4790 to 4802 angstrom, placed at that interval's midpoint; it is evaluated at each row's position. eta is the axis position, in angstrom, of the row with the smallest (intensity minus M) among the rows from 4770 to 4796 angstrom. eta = 4792 angstrom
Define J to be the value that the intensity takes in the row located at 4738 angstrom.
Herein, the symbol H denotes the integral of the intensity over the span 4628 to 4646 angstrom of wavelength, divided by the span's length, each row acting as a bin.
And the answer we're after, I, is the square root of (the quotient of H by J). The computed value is 0.987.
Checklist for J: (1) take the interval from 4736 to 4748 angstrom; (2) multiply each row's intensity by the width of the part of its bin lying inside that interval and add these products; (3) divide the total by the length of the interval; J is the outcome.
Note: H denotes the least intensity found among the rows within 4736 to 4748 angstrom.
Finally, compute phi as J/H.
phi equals 1.01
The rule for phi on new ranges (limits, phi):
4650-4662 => 1.08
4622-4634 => 1.05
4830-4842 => 1.02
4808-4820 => 1.02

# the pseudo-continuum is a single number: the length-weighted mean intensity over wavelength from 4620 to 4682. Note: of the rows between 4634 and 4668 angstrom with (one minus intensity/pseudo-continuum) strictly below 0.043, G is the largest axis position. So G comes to 4663 angstrom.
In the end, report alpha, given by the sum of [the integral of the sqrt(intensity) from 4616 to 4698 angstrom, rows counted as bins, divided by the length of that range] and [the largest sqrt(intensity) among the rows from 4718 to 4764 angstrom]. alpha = 5.00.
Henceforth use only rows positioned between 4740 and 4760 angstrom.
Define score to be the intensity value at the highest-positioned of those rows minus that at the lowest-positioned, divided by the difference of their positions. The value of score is -0.036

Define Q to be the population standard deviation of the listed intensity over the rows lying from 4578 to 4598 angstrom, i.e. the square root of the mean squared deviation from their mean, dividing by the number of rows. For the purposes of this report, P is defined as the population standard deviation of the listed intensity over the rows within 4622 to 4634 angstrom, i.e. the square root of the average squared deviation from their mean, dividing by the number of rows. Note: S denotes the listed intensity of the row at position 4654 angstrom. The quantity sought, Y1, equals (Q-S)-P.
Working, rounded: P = 0.24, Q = 0.42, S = 5.654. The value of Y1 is -5.5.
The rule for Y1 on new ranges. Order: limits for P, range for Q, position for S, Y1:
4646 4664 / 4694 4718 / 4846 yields -5.7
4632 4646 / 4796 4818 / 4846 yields -5.5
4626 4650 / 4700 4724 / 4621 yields -6.3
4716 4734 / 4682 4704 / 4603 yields -5.7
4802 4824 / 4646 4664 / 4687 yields -5.9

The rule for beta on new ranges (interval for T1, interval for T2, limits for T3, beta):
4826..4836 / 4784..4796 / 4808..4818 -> 0.99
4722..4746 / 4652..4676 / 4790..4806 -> 1.01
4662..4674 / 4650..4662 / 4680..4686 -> 1.00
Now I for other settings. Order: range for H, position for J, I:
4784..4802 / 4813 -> 0.978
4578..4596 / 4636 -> 0.982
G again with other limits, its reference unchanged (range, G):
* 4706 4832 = 4828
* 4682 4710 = 4705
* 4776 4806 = 4798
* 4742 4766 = 4750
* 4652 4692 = 4690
